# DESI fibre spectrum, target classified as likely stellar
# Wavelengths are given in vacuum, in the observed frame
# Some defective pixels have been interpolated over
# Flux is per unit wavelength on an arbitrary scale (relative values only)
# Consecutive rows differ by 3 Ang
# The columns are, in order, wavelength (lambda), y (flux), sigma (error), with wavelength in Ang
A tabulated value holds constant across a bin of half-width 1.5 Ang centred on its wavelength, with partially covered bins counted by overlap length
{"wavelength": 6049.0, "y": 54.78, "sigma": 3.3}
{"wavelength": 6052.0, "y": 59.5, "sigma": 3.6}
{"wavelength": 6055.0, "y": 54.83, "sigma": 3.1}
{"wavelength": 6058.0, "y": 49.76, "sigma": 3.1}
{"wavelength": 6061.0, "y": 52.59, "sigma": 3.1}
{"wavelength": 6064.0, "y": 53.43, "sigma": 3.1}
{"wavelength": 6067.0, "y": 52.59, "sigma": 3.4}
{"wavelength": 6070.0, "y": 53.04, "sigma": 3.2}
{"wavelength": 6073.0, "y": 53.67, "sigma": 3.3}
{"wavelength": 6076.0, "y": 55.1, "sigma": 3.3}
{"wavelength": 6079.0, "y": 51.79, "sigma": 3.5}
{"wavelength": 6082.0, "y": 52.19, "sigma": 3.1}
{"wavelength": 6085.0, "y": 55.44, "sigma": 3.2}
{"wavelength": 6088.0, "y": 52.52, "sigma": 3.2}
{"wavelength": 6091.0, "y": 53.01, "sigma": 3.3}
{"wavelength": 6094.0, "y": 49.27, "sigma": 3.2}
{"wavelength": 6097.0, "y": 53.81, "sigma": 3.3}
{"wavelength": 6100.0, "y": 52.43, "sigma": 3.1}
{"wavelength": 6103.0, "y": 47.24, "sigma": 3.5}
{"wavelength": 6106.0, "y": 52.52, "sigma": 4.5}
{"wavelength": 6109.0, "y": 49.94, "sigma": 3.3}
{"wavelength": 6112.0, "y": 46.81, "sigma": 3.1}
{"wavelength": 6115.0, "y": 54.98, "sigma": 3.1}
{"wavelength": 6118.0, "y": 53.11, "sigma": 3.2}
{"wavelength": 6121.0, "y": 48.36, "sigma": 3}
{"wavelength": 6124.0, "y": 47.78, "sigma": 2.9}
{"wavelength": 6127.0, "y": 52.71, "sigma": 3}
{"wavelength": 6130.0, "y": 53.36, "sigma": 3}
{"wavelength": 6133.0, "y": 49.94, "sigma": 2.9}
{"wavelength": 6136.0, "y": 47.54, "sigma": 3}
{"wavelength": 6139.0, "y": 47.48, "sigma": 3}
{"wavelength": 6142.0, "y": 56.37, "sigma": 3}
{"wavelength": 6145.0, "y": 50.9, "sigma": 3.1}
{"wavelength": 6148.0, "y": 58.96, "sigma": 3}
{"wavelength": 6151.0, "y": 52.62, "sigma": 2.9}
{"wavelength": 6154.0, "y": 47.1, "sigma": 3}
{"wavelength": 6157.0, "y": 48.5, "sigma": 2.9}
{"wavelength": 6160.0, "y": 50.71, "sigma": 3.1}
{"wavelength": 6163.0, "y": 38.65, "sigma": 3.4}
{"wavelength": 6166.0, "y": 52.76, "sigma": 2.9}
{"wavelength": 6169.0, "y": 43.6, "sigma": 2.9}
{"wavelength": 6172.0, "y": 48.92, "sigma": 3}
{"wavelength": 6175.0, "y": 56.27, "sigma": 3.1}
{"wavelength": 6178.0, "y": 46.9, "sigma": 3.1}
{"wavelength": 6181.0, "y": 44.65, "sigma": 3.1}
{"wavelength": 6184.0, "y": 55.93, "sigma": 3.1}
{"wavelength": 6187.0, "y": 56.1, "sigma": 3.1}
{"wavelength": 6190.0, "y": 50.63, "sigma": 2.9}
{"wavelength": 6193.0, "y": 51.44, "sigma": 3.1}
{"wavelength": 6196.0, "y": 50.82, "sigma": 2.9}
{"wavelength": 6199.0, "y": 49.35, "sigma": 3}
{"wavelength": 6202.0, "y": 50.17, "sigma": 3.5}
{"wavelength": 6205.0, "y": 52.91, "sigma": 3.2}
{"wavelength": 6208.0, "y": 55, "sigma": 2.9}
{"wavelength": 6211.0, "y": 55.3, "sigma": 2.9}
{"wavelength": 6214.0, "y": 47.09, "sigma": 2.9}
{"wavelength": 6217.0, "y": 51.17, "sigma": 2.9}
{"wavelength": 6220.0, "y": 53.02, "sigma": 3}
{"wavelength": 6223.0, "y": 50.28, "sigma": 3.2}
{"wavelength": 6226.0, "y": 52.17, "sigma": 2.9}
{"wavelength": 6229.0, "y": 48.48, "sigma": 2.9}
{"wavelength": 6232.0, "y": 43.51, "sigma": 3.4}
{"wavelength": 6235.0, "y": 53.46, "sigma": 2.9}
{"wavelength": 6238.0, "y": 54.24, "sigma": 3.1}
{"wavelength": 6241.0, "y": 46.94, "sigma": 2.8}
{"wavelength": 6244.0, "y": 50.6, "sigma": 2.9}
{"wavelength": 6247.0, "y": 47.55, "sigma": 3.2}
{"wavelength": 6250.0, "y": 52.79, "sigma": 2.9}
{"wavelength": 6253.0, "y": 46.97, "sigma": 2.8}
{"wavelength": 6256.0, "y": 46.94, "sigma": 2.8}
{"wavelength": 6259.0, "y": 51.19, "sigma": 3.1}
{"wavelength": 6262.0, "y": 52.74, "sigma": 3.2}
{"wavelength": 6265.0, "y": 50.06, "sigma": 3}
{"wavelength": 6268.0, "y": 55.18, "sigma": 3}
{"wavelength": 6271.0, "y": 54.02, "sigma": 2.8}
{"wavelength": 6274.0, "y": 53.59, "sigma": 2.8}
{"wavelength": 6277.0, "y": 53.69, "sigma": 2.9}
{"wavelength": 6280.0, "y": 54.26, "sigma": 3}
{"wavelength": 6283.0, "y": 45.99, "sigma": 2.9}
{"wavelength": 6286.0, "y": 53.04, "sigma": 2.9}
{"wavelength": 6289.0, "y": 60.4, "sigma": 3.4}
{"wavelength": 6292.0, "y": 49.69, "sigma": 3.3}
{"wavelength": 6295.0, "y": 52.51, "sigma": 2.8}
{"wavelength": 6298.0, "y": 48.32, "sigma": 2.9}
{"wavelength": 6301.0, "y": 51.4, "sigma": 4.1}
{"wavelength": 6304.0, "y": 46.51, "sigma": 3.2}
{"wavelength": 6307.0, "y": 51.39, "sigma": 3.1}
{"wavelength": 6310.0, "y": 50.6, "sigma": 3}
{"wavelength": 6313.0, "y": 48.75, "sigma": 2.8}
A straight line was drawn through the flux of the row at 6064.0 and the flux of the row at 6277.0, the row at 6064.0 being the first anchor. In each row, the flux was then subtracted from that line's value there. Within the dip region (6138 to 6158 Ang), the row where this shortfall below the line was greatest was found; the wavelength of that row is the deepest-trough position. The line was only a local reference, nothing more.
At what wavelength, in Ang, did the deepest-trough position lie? 6154.0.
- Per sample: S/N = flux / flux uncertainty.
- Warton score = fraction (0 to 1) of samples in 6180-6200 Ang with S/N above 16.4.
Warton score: 0.9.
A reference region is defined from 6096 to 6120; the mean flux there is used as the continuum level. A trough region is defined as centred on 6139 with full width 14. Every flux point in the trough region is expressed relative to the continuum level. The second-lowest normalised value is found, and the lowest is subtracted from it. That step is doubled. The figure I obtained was 0.00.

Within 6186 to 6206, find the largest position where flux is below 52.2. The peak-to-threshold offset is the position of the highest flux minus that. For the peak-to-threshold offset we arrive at -15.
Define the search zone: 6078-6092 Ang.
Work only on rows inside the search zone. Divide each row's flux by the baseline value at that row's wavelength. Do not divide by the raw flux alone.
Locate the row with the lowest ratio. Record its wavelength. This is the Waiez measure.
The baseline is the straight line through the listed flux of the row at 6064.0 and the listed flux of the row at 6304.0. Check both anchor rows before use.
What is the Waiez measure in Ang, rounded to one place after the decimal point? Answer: 6079.0 Ang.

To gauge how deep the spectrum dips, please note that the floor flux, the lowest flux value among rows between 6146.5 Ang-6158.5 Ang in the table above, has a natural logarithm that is 3.85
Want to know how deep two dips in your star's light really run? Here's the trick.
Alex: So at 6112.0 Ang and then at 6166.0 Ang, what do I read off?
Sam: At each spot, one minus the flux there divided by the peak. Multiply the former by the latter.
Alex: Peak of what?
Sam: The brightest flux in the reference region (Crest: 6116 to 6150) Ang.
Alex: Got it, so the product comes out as 0.0217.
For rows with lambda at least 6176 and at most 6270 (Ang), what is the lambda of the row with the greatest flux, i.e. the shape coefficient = 6187.0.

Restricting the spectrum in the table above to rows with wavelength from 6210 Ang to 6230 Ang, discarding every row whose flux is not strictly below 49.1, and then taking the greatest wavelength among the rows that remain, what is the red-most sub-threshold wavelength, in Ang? 6229.0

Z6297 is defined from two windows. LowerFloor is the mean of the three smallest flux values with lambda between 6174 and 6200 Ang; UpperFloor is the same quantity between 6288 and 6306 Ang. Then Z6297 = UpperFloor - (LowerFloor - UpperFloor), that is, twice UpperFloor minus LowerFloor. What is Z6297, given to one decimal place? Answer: 49.4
